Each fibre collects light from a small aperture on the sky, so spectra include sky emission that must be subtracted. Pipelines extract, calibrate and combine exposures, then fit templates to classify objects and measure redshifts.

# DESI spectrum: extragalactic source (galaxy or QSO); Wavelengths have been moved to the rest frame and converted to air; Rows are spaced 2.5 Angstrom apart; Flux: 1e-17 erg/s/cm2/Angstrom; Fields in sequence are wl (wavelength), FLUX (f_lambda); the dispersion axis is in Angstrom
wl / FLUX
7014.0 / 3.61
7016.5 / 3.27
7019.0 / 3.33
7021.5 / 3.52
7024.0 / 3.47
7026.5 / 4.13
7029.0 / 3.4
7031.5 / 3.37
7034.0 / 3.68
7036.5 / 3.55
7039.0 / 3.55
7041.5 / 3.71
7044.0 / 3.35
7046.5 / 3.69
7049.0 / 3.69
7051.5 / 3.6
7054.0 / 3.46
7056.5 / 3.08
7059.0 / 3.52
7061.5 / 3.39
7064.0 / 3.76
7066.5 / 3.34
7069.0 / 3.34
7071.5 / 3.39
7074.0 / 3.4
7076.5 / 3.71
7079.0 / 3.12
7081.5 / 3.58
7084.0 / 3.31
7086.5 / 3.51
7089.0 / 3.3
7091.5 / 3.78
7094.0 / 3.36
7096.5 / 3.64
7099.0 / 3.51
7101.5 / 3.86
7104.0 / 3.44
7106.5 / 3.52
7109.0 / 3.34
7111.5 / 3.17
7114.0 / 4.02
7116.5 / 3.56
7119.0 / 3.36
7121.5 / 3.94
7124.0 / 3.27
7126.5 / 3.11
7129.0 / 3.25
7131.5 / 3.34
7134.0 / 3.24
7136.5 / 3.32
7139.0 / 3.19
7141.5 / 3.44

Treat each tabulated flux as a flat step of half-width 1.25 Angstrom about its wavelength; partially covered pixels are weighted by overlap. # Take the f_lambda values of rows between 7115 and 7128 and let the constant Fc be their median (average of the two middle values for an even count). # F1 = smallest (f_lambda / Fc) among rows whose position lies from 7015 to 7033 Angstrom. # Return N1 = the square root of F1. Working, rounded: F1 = 0.97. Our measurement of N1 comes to 0.99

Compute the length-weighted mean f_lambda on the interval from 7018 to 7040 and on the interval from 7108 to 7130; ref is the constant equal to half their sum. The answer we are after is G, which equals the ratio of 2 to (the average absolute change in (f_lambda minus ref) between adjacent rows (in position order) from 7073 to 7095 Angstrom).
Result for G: 5.4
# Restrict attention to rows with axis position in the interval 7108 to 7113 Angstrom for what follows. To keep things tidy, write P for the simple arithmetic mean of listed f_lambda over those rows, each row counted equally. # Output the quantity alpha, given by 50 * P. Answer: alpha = 163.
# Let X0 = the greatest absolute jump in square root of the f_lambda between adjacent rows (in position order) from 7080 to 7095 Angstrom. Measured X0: 0.13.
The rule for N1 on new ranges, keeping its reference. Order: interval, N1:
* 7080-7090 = 0.99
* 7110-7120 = 0.97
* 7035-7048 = 1.00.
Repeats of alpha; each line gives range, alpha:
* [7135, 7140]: 163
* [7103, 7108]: 174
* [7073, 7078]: 178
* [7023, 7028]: 190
